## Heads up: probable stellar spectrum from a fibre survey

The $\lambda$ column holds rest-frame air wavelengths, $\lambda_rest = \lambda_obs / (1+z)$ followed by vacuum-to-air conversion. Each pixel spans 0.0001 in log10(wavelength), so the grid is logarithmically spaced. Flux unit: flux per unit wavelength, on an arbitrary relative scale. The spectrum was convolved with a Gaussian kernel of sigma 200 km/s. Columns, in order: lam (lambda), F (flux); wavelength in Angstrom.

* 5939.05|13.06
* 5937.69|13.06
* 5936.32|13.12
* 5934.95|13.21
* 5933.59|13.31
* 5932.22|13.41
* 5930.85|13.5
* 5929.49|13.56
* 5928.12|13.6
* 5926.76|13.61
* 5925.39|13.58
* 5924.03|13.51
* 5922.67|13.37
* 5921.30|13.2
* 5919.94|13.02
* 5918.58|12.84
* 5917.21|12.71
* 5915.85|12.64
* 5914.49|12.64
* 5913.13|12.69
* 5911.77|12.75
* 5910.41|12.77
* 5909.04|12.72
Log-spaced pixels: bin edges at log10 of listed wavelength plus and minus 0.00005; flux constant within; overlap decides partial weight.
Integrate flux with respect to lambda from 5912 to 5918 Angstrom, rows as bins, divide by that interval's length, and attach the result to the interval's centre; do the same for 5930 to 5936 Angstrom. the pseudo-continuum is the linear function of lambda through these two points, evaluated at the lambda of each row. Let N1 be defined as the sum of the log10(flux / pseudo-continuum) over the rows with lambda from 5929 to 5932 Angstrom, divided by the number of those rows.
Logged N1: 0.009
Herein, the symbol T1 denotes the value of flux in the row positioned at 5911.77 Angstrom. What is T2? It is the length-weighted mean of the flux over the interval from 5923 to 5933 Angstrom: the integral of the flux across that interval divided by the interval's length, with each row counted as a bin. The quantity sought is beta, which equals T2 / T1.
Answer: 1.06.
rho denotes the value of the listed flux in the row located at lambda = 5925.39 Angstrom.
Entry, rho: 13.58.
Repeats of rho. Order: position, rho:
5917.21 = 12.71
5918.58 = 12.84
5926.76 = 13.61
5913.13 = 12.69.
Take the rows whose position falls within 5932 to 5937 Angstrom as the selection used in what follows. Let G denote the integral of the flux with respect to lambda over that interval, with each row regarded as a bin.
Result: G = 66.2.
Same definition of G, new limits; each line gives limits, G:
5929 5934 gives 67.2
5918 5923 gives 65.5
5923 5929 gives 81.4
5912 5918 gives 76.1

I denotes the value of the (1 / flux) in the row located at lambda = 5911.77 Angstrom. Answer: 0.0784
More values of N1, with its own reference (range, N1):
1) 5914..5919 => -0.001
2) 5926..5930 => 0.014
